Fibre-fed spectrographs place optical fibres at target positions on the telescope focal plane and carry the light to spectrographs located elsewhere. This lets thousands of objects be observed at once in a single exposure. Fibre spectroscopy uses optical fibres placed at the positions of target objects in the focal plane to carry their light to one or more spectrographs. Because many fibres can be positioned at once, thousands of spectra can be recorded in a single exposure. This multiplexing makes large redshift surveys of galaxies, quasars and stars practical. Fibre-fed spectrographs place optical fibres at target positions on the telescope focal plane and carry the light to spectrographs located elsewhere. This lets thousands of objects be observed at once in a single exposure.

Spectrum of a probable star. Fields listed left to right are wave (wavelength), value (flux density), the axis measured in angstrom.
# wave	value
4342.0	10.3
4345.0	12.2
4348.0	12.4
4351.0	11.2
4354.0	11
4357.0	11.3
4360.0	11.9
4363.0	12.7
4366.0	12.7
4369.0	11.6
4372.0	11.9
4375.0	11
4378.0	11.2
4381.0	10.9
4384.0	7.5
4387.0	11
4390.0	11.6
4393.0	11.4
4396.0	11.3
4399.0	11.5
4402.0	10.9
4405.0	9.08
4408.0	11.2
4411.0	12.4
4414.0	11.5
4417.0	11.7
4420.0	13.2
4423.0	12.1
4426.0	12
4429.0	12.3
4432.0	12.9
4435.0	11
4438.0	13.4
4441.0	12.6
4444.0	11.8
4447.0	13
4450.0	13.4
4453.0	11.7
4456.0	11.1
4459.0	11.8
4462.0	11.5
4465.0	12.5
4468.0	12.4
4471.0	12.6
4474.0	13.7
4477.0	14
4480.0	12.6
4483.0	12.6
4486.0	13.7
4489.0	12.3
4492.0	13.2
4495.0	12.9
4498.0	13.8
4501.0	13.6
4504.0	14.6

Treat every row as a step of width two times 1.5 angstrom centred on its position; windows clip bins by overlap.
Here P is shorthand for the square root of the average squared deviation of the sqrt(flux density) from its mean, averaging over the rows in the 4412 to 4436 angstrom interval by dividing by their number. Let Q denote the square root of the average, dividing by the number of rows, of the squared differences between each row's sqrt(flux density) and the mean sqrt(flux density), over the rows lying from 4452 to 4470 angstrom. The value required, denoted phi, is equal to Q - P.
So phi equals -0.03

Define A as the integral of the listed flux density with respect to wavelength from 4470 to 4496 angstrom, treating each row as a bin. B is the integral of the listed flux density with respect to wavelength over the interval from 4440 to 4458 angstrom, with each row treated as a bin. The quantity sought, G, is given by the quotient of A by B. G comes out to 1.5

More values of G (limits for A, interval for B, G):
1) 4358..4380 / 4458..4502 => 0.5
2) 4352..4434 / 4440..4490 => 1.5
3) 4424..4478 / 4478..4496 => 2.9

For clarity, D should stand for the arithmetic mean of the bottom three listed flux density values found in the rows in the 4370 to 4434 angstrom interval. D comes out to 9.2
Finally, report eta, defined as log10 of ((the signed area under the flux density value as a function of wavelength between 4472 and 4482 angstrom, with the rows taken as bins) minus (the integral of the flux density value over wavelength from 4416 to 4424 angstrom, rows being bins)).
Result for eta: 1.5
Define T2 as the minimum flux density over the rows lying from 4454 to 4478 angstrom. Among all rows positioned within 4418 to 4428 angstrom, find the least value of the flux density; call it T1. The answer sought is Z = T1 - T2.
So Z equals 1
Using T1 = 12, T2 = 11.1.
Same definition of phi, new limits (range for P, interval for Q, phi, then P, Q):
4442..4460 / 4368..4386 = 0.12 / 0.114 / 0.239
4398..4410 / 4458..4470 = -0.09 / 0.148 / 0.060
